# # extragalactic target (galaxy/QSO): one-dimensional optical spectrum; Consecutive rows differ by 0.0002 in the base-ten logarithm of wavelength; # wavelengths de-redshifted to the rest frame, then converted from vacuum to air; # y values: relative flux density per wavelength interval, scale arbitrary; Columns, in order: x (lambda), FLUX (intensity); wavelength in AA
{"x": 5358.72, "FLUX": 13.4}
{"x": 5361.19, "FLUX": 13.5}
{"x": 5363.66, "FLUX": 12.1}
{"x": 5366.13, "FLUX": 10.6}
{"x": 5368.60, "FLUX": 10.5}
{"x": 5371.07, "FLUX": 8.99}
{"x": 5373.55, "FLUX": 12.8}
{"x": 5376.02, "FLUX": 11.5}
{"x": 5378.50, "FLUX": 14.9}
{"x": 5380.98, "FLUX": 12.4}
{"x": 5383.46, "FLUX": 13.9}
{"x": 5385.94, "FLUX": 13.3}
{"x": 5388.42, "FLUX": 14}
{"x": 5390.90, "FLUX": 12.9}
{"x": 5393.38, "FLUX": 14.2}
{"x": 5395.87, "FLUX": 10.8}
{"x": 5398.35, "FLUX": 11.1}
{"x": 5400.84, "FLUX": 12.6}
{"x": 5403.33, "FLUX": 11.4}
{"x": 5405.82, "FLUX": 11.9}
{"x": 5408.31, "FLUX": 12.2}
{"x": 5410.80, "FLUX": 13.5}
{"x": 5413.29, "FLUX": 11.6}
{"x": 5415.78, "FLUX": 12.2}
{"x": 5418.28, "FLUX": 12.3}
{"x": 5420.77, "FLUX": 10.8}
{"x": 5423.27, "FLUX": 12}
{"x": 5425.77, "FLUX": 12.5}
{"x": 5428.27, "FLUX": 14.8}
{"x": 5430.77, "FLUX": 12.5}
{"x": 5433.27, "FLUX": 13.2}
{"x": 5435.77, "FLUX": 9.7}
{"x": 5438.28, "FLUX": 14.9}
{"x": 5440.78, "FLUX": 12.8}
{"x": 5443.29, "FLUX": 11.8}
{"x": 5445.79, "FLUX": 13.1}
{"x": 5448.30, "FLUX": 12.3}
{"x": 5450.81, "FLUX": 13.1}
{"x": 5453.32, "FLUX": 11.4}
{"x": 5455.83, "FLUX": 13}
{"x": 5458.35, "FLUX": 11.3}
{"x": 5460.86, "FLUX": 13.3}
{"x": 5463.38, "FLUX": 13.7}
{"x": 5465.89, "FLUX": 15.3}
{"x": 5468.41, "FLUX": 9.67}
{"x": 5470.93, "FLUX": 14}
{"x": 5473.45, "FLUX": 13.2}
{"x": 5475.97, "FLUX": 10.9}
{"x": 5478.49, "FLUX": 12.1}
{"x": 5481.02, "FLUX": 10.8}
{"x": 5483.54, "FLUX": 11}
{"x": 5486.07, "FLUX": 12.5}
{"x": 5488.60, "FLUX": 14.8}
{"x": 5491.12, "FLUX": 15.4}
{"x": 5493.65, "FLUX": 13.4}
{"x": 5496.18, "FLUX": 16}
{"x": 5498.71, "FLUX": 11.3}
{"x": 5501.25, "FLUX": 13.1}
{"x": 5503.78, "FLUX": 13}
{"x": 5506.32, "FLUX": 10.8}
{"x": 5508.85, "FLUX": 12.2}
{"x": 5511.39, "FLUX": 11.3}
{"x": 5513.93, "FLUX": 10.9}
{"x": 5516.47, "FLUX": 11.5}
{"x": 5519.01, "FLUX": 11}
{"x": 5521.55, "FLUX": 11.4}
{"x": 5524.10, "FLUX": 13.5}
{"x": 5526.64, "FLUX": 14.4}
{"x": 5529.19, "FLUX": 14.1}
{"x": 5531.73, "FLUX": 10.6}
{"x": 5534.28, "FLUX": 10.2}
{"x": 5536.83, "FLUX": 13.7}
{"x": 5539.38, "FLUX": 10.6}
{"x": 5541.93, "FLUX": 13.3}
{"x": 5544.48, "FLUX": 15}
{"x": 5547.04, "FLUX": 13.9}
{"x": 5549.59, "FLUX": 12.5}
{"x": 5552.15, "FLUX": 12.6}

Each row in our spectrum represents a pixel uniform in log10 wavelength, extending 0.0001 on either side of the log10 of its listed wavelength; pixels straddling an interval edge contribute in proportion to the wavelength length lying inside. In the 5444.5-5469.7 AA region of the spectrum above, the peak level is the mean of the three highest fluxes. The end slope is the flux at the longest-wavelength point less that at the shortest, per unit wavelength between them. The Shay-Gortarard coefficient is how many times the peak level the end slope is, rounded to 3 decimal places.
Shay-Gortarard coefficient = -0.011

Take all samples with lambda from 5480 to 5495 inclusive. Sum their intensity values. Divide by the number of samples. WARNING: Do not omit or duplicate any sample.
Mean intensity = 13.0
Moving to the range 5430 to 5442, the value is 12.6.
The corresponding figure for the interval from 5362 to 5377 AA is 11.1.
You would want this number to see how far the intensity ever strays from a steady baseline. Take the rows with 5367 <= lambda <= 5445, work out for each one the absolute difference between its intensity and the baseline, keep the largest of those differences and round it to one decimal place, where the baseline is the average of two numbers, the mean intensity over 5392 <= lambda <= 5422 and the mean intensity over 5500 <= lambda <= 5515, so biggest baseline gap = 3.0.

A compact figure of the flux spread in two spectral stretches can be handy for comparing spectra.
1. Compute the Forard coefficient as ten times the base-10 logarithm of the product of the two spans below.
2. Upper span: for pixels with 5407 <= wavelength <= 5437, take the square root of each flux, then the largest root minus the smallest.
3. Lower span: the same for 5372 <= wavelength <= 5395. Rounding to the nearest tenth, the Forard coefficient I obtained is -4.6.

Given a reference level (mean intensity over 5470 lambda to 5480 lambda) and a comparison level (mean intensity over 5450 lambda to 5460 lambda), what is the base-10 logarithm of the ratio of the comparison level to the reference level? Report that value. -0.01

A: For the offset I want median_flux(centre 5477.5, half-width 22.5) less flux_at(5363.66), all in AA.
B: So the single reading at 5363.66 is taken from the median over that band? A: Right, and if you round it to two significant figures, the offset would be 1.0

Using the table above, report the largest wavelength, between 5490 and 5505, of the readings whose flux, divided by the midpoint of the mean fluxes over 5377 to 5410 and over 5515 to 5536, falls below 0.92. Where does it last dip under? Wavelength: 5498.71 AA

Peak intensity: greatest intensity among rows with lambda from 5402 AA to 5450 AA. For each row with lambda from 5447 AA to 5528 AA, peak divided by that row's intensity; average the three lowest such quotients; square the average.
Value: 0.9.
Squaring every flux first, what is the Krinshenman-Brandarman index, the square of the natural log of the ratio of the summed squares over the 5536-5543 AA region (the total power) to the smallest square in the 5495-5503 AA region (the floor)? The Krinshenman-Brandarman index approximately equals 2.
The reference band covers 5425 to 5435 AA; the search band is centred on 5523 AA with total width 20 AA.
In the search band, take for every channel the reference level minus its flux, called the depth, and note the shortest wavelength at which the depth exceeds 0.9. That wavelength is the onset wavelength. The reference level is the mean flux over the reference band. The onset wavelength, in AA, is 5513.93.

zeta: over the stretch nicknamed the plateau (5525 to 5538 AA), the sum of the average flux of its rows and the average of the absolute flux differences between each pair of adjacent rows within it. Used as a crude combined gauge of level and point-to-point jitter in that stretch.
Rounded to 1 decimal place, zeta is 14.5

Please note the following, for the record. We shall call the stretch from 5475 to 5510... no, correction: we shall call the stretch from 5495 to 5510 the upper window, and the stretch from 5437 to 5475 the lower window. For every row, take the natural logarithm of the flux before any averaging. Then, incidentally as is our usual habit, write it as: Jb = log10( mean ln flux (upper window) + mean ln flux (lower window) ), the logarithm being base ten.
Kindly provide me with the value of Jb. 0.706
